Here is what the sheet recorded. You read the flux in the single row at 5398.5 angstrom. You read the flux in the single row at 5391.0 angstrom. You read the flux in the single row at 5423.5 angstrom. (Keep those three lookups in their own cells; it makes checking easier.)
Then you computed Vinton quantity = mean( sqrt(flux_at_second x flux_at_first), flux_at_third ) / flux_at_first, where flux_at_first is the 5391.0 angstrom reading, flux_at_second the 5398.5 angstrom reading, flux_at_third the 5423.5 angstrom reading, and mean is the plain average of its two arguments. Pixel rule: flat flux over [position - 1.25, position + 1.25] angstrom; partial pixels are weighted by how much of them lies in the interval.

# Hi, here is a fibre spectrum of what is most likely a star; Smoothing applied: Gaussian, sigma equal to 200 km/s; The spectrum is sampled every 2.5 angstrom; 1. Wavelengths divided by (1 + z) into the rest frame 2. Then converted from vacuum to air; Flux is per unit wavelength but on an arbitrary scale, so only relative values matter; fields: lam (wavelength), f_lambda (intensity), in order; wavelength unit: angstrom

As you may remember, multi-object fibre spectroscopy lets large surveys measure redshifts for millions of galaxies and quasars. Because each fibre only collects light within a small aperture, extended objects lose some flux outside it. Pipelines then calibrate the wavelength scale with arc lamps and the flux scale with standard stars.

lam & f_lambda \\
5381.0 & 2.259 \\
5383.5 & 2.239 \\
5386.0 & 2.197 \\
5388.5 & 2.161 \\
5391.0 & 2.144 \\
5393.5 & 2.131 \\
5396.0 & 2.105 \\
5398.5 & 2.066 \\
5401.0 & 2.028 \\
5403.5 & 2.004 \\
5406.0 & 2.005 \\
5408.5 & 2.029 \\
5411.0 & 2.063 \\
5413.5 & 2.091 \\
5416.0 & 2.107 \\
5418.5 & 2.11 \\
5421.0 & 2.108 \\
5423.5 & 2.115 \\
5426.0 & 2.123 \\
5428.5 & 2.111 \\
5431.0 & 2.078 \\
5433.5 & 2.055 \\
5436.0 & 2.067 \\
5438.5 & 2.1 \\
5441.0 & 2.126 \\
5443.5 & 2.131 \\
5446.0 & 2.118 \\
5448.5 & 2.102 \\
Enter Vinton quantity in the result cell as 0.98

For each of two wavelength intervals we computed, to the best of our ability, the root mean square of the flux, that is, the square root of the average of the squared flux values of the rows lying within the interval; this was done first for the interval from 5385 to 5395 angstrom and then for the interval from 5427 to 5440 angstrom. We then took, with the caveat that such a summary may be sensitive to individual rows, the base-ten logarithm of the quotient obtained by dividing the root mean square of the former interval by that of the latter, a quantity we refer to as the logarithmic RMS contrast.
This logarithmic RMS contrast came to 0.016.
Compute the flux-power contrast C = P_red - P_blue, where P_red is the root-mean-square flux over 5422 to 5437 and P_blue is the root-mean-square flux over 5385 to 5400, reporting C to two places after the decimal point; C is -0.04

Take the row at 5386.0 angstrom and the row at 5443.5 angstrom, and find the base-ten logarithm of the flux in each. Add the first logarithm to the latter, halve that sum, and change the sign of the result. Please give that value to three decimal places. -0.335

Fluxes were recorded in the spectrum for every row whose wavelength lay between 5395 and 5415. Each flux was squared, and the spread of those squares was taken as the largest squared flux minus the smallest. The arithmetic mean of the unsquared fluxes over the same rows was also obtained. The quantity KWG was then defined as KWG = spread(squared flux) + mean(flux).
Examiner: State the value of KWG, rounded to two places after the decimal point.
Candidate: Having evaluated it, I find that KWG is 2.46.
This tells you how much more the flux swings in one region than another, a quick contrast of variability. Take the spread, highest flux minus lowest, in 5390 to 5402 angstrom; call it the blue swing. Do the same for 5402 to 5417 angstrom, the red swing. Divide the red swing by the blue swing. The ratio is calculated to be 0.89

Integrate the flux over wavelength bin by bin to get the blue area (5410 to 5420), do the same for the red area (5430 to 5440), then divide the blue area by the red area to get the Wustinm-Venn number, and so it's 1.01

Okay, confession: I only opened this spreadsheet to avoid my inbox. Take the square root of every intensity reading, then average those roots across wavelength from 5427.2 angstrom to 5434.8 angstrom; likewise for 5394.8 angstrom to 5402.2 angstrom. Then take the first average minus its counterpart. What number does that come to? 0.005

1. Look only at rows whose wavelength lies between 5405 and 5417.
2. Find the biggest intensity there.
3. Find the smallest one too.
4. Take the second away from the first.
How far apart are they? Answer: 0.102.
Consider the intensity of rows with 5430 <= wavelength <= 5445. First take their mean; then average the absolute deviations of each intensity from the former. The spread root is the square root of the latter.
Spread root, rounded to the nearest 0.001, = 0.162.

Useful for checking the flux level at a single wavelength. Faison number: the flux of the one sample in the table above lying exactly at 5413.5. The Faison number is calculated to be 2.091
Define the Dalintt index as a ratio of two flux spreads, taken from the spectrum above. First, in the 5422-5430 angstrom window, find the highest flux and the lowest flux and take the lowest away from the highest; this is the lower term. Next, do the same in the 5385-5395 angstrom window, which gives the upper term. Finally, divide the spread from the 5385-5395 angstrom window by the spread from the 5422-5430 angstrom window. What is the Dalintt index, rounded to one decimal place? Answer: 5.5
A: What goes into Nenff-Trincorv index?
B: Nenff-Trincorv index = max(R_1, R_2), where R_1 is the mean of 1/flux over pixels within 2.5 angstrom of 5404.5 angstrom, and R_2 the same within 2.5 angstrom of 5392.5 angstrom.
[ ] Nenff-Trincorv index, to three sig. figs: 0.499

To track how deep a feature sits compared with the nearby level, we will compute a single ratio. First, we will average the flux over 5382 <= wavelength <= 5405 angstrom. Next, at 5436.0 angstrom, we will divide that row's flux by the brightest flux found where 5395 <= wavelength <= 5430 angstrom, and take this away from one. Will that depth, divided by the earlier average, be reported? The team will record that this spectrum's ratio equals 0.0124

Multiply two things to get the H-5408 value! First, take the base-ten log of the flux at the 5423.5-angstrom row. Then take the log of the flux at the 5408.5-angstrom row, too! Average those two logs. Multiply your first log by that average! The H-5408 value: 0.103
